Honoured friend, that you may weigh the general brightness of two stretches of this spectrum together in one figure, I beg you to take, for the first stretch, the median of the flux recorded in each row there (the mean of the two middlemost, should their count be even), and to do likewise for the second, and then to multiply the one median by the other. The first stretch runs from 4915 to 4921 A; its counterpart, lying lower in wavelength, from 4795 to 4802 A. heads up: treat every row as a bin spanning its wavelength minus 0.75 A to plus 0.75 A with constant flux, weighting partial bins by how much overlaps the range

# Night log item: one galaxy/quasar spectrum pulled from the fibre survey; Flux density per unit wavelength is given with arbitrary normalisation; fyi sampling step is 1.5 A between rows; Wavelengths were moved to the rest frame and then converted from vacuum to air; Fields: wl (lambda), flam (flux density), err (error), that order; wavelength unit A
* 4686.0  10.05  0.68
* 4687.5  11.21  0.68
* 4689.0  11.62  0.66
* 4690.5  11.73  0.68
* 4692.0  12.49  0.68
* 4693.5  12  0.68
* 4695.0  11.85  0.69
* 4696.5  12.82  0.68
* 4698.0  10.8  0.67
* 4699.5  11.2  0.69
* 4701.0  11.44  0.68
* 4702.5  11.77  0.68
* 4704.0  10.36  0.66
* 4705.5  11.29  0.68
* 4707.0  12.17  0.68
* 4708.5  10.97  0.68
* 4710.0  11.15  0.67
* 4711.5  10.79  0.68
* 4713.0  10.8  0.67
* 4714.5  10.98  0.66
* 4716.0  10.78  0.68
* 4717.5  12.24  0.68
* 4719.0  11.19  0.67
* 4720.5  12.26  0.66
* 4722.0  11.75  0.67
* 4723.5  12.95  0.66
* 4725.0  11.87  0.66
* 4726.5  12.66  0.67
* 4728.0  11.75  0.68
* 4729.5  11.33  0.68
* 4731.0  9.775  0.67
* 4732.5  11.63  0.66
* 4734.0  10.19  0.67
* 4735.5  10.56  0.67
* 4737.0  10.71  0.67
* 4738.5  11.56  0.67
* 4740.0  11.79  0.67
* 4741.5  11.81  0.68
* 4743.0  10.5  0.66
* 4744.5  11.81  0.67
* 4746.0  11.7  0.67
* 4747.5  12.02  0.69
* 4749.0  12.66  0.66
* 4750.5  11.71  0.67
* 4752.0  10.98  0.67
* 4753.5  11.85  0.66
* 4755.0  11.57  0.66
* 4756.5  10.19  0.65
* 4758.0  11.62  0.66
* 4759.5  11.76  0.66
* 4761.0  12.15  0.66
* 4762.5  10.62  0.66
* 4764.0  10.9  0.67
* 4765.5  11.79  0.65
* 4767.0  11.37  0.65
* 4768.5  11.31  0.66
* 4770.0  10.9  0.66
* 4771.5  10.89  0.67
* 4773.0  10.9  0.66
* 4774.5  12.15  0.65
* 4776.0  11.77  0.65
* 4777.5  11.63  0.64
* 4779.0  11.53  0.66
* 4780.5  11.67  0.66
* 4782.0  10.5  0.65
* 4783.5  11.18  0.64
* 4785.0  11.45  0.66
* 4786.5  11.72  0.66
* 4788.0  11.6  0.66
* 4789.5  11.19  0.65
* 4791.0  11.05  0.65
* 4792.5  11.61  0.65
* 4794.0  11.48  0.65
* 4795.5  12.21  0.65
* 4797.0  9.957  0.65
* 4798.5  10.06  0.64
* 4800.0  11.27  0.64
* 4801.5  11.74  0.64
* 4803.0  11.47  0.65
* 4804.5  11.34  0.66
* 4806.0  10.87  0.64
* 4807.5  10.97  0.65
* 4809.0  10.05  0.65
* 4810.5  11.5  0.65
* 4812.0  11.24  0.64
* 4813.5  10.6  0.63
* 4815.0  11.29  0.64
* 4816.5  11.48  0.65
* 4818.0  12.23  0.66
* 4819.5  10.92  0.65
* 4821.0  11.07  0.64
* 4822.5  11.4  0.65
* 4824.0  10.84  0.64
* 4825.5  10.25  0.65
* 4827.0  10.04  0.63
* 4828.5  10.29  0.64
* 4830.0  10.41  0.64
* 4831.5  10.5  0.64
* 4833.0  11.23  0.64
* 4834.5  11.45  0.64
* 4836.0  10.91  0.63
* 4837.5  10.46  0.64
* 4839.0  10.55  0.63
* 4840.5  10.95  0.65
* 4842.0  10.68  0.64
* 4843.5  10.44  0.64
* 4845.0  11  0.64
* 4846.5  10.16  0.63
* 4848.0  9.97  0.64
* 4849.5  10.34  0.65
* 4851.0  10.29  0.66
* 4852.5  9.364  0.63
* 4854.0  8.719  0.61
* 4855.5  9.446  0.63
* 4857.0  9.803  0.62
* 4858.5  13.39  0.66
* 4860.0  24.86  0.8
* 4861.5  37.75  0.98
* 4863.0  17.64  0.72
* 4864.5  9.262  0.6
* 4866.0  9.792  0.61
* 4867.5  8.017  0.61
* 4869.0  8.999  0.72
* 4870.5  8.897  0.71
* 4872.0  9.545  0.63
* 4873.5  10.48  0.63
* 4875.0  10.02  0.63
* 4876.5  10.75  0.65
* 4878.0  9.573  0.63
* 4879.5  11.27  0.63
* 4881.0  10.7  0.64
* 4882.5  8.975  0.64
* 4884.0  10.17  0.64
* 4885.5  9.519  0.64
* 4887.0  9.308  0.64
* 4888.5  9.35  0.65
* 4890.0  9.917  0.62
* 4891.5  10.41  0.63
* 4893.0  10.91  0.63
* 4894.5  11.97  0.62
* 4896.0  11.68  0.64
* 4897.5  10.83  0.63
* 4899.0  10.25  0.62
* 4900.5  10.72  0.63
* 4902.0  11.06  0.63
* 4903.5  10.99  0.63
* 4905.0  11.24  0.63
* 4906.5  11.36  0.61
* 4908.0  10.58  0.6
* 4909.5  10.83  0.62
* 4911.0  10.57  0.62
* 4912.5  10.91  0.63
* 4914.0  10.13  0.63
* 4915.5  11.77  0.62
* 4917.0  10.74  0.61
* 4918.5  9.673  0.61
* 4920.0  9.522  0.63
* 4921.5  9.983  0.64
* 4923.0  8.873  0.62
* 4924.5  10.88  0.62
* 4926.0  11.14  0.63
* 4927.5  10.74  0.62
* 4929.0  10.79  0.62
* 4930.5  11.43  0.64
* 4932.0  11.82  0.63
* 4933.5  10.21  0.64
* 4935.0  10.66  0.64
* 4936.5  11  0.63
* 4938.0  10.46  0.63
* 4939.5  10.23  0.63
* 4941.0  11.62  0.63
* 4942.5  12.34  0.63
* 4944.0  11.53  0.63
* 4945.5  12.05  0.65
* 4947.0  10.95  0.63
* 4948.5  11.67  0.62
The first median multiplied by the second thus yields 115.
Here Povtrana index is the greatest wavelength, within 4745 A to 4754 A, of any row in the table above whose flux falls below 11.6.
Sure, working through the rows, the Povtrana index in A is 4752.0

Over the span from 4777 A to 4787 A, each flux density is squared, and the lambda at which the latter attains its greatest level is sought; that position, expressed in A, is 4786.5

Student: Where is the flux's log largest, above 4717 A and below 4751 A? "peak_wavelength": 4723.5 A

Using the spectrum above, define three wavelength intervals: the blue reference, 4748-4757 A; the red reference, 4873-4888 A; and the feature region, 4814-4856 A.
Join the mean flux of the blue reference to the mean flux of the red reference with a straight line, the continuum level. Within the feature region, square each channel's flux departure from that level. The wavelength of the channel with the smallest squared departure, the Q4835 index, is 4839.0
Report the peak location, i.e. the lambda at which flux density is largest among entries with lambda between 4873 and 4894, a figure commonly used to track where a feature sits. 4879.5 A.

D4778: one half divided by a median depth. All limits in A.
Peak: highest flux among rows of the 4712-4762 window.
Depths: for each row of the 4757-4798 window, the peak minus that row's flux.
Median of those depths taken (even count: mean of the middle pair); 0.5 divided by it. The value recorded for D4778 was 0.34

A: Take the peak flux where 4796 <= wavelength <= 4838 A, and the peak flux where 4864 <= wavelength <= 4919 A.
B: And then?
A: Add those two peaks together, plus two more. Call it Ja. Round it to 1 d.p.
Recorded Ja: 26.2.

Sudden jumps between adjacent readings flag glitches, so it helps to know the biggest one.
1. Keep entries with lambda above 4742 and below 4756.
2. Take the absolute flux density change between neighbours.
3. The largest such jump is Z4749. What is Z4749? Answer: 1.3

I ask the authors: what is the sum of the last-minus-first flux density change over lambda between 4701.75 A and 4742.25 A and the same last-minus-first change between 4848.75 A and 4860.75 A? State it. 14.6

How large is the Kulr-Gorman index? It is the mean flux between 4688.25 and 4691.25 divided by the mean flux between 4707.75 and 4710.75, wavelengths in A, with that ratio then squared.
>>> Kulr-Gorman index 1.11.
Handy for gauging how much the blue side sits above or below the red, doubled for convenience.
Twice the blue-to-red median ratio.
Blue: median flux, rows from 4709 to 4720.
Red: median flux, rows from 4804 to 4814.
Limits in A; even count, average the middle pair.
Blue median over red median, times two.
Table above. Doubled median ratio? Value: 2.00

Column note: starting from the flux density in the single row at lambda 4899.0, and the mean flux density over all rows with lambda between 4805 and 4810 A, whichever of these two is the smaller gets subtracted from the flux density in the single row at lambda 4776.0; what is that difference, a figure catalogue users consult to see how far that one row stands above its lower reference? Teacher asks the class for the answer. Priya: 1.5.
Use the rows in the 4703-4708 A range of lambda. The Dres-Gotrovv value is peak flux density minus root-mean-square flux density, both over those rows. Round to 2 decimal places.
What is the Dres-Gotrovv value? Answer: 0.87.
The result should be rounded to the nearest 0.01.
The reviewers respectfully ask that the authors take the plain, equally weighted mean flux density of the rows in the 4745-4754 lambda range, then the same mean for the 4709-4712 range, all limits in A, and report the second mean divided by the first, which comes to 0.93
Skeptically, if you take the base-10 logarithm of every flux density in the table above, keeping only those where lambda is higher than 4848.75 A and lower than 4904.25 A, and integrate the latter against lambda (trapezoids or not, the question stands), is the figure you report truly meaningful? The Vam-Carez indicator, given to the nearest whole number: 58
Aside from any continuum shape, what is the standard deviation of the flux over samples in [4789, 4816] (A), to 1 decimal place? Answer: 0.6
